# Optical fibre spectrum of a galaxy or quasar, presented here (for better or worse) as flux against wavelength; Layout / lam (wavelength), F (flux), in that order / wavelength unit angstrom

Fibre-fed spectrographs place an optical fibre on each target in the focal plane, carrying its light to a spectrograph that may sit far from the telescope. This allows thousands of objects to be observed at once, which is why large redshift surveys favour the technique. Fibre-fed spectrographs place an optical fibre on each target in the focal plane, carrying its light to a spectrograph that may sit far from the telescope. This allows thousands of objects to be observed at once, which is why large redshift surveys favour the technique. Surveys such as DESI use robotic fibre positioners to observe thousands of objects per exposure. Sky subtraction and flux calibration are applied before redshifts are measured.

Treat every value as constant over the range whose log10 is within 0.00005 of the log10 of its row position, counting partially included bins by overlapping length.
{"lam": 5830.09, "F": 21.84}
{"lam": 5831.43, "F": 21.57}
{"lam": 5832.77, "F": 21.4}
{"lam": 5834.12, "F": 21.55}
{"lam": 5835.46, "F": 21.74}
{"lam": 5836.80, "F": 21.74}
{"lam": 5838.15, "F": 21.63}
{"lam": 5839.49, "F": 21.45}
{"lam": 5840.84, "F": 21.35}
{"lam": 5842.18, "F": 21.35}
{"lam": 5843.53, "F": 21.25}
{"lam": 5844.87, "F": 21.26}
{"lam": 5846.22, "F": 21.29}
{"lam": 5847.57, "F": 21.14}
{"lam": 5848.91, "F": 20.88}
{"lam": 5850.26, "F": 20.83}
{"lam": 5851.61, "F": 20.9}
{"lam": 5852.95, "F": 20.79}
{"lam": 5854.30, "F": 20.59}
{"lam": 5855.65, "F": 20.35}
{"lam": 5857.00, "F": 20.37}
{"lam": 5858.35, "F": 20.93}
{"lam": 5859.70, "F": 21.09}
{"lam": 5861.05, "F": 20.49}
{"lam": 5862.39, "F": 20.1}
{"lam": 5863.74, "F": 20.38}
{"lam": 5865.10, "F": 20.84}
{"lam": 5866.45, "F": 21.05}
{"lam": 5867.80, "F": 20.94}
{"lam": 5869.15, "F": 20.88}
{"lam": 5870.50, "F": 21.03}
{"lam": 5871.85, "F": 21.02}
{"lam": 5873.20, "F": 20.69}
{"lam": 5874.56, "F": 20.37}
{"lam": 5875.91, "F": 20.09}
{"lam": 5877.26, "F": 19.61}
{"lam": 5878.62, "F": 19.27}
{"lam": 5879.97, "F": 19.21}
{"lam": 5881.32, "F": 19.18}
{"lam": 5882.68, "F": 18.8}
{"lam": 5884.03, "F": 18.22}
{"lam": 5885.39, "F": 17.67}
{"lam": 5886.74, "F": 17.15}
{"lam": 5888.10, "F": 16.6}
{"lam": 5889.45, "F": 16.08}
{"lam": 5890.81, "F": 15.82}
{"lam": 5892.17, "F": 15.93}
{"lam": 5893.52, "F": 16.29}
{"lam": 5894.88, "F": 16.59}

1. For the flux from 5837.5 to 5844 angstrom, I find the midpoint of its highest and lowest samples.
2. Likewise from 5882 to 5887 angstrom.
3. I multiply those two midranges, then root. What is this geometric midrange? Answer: 19.6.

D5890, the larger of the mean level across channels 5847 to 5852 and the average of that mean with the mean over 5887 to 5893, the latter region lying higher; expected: 20.9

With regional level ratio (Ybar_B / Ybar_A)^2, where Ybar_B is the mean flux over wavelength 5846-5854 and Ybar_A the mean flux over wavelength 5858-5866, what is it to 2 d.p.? 1.03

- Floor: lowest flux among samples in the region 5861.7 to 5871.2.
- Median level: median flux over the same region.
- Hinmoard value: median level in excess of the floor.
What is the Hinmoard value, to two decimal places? 0.78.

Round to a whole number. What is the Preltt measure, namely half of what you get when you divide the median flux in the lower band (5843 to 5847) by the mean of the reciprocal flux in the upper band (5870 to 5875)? 221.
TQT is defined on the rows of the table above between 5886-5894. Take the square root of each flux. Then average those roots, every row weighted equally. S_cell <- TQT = 4.04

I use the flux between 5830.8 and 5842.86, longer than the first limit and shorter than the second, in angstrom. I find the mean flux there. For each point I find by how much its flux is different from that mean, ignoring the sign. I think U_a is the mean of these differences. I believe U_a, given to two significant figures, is 0.13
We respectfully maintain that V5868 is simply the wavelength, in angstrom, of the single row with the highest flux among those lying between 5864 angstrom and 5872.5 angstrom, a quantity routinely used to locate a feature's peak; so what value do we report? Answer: 5866.45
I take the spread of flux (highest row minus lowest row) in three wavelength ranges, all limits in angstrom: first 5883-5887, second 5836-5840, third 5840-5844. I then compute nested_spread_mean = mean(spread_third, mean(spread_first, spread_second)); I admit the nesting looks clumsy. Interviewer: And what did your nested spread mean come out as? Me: 0.39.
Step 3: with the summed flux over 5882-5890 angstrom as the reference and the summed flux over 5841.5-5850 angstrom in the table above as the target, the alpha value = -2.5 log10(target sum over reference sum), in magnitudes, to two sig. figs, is -0.21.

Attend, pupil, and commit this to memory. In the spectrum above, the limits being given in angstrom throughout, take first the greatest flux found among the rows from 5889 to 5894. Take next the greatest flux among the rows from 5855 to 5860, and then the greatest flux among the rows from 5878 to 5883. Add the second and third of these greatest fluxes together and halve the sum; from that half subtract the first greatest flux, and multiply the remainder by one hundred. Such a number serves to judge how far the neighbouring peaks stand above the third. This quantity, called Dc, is 389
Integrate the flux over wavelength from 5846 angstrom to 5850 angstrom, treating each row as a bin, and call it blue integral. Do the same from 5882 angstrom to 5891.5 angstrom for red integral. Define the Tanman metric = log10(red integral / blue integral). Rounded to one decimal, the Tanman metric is 0.3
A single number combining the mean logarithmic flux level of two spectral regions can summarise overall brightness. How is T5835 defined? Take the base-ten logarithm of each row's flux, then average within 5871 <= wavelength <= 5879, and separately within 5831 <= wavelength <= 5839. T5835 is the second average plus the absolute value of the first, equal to 2.64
